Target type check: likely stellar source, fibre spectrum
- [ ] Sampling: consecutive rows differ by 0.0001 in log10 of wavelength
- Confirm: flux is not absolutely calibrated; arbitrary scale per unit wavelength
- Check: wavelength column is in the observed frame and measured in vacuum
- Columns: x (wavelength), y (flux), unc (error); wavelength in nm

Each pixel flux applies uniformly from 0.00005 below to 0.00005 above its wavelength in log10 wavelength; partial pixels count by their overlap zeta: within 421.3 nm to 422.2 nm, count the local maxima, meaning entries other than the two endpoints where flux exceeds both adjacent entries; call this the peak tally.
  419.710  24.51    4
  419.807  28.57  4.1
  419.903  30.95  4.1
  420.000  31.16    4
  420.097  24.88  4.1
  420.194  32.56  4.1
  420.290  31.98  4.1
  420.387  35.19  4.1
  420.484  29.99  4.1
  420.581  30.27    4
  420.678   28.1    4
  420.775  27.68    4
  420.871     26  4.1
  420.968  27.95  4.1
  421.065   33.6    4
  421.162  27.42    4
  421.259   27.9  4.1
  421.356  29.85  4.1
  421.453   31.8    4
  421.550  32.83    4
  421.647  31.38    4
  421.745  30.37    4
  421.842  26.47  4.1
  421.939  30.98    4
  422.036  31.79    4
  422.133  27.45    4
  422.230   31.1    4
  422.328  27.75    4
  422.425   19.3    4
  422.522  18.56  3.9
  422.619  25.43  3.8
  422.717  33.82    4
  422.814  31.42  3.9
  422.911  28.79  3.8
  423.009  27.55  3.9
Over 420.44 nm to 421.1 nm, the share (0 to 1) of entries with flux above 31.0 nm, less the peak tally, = -1.86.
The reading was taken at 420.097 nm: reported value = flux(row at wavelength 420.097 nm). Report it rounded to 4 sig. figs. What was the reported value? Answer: 24.88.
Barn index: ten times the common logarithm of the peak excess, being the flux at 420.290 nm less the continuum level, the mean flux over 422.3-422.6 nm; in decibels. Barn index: 10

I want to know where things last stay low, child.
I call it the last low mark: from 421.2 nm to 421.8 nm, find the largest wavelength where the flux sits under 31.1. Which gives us 421.745 nm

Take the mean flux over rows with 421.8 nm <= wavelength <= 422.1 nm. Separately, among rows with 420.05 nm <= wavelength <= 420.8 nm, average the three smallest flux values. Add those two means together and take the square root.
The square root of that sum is 7.53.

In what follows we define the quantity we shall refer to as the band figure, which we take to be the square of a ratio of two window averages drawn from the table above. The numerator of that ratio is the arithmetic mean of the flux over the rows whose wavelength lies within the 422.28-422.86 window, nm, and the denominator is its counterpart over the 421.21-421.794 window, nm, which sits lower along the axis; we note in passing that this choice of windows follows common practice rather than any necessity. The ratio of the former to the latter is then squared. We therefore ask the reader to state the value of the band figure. 0.72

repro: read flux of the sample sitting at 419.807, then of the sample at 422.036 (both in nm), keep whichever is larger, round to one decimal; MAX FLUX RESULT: 31.8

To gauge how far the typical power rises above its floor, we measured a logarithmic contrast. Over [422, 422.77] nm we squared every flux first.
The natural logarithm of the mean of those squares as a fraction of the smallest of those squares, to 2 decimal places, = 0.78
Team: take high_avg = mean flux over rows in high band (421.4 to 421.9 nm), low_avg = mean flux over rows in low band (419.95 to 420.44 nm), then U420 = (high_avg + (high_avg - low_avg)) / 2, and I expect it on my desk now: 15.0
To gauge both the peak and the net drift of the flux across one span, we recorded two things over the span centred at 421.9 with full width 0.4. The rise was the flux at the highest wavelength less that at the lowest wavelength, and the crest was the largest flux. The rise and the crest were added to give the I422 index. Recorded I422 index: 33.2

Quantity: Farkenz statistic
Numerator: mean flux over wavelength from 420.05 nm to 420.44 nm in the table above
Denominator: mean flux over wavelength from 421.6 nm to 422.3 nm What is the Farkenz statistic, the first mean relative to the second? 1.04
